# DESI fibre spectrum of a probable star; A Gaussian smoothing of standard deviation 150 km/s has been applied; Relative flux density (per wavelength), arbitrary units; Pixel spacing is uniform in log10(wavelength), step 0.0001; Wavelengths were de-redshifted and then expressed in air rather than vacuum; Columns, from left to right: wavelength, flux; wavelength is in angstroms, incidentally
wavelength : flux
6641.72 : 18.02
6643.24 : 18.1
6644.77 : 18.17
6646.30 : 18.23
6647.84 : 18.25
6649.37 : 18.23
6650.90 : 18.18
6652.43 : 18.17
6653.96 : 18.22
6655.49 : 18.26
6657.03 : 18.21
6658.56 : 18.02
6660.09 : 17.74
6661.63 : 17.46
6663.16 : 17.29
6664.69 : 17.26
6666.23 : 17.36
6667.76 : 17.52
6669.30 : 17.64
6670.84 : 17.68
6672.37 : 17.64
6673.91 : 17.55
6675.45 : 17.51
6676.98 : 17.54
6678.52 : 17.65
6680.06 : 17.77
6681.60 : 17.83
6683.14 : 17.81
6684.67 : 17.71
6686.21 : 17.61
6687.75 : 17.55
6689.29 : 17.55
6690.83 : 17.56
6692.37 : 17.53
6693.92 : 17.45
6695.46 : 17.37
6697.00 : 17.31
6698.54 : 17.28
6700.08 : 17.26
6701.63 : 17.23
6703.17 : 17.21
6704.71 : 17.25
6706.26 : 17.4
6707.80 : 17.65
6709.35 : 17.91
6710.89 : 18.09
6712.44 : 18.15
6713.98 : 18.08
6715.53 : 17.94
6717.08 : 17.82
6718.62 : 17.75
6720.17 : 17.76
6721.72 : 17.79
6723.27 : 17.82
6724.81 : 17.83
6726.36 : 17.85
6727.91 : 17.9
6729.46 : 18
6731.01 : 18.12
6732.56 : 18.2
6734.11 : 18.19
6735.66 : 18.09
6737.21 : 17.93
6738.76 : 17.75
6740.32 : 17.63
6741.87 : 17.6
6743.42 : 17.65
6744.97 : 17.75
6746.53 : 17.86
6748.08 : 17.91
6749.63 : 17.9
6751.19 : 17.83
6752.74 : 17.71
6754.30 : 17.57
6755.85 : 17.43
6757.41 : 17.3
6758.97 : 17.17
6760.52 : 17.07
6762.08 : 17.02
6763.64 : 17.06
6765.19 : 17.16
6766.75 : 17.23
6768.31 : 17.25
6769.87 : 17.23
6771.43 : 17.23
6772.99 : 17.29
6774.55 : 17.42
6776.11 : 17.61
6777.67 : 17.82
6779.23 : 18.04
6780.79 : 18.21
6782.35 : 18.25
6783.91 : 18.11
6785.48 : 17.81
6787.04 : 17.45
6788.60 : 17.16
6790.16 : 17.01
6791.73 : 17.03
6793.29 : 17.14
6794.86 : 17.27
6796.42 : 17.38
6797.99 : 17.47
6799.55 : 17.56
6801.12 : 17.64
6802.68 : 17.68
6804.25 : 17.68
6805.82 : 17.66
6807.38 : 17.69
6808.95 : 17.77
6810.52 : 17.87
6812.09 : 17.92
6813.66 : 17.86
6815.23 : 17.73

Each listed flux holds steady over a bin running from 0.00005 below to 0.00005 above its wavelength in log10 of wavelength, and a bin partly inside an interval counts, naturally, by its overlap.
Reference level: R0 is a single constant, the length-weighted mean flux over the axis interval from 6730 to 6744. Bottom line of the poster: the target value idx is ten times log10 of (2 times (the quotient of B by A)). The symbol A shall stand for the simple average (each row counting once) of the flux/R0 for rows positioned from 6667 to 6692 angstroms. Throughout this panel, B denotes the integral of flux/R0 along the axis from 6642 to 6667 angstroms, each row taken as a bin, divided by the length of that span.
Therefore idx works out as 3.09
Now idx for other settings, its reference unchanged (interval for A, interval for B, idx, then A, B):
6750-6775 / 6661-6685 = 3.08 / 0.966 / 0.98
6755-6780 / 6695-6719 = 3.08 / 0.968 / 0.98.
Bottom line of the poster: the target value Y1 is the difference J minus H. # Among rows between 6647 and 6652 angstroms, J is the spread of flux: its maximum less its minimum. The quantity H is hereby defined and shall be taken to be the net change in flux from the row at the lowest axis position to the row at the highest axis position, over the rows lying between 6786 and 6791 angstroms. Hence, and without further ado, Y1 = 0.5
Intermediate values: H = -0.44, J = 0.07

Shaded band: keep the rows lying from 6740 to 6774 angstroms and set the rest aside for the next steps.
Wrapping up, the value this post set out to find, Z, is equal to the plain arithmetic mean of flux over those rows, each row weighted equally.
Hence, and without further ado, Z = 17.4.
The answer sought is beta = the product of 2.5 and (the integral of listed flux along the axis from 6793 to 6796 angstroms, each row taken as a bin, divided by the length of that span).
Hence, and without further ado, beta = 43.1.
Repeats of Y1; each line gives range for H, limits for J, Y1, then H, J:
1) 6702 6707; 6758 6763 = 0.0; 0.19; 0.15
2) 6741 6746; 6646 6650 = -0.1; 0.15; 0.02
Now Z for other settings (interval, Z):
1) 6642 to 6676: 17.8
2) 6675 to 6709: 17.5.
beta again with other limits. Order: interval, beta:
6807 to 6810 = 44.3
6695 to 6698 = 43.4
